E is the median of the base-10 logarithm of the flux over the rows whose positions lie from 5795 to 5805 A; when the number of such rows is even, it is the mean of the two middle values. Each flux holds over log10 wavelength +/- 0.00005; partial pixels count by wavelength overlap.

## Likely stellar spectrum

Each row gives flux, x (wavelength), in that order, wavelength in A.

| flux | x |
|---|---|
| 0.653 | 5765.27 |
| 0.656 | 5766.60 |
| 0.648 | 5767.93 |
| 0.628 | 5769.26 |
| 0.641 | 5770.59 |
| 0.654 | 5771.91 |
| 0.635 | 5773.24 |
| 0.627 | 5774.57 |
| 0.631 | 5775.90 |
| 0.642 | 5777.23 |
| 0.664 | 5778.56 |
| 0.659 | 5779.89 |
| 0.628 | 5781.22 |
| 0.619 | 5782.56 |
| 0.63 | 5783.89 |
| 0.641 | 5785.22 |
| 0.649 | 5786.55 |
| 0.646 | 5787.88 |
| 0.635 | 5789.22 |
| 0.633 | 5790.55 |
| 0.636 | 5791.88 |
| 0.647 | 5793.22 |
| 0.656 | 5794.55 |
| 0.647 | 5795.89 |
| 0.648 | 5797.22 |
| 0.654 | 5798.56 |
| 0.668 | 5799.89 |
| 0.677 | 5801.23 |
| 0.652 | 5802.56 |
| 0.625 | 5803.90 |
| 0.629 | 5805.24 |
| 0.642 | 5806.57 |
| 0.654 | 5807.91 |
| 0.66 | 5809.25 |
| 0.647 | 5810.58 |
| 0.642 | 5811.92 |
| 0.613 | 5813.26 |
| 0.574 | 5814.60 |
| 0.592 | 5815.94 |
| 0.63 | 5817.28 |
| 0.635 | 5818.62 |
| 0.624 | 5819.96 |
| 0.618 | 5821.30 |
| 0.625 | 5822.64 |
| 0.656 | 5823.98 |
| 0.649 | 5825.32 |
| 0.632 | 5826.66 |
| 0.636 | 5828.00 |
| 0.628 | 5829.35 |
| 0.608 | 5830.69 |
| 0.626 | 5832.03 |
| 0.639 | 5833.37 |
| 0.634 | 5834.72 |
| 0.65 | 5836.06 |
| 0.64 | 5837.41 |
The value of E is -0.186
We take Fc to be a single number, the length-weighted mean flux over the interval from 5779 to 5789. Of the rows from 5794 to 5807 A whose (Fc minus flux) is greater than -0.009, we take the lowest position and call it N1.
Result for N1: 5795.89 A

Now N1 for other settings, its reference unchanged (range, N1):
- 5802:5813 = 5803.90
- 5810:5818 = 5810.58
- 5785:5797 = 5785.22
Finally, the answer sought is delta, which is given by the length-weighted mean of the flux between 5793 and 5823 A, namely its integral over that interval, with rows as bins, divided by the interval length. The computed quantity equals 0.637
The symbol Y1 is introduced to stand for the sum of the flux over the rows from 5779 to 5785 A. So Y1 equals 2.54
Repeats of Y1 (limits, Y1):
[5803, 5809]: 2.55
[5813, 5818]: 2.41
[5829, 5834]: 2.50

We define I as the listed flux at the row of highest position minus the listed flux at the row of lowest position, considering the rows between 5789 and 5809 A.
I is 0.019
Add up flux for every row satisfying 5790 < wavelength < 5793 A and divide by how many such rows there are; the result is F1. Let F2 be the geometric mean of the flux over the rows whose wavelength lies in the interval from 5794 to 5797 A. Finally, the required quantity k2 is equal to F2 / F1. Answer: 1.03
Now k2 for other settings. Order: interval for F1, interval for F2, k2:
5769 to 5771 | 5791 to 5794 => 1.01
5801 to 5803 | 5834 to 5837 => 0.97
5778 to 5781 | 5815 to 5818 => 0.92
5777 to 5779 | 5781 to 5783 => 0.95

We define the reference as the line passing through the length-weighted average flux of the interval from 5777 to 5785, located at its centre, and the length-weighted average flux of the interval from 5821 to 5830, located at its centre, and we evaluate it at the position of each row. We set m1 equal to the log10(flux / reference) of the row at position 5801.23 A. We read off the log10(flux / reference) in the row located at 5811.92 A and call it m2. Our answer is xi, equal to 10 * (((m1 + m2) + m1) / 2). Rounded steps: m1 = 0.026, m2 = 0.004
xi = 0.28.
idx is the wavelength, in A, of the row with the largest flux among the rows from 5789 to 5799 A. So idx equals 5794.55 A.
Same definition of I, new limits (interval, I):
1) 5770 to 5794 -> 0.006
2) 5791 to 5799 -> 0.018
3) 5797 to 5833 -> -0.022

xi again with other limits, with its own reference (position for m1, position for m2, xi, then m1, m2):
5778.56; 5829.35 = 0.13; 0.016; -0.005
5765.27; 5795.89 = 0.10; 0.008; 0.006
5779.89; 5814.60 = -0.10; 0.013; -0.045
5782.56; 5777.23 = -0.14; -0.014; 0.001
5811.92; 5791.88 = 0.03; 0.004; -0.002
